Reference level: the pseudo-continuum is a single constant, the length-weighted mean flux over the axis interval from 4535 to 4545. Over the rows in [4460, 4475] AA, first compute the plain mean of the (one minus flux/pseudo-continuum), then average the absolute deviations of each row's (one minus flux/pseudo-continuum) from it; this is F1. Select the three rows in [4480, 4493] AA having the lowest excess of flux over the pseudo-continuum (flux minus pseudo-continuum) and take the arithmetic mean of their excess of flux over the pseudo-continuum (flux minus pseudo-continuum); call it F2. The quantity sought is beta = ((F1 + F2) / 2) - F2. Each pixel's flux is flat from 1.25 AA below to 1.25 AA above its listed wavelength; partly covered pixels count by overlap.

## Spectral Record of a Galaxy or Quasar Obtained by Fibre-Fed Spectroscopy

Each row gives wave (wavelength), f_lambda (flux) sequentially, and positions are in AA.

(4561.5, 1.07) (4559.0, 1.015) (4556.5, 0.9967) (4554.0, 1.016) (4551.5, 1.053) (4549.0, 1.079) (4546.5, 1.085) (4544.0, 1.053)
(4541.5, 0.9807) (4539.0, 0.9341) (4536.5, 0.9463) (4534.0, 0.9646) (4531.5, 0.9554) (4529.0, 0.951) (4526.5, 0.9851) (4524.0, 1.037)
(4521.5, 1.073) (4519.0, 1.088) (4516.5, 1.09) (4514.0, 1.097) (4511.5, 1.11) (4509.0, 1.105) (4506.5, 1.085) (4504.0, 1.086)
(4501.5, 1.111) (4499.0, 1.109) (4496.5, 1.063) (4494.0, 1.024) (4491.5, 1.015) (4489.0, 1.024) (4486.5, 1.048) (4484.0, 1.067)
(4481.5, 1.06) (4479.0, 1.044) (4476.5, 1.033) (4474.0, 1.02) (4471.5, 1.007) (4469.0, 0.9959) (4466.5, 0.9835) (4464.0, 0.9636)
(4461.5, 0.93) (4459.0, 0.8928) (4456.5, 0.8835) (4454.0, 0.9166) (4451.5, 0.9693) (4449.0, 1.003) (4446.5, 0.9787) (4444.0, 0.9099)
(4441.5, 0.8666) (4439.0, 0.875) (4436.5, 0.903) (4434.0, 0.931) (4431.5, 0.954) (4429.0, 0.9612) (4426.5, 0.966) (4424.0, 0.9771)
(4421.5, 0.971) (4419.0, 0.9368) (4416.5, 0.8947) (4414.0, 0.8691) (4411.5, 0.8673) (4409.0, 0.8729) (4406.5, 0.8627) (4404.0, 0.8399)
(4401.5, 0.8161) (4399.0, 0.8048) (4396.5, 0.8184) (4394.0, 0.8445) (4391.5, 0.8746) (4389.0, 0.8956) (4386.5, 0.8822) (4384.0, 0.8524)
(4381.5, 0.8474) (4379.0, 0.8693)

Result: -0.01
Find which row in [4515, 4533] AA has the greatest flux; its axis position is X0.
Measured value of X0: 4516.5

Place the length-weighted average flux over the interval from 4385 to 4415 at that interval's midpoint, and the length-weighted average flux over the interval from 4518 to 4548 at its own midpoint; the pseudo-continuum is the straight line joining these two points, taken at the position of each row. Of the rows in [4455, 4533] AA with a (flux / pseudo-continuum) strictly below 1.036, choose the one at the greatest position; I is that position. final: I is 4531.5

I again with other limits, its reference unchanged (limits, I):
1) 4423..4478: 4461.5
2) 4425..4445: 4444.0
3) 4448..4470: 4461.5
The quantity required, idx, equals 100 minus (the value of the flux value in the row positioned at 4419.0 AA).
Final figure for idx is 99.1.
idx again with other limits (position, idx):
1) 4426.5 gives 99.0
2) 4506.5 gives 98.9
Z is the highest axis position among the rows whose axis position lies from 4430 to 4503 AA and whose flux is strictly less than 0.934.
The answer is 4461.5 AA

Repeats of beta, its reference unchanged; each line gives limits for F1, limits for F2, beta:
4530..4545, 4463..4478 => 0.01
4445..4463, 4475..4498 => 0.00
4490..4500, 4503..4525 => -0.03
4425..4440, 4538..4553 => 0.01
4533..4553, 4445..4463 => 0.07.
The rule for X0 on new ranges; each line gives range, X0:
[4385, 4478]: 4476.5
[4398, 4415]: 4409.0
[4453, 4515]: 4501.5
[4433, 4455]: 4449.0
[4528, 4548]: 4546.5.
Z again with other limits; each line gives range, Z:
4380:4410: 4409.0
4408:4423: 4416.5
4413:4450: 4444.0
